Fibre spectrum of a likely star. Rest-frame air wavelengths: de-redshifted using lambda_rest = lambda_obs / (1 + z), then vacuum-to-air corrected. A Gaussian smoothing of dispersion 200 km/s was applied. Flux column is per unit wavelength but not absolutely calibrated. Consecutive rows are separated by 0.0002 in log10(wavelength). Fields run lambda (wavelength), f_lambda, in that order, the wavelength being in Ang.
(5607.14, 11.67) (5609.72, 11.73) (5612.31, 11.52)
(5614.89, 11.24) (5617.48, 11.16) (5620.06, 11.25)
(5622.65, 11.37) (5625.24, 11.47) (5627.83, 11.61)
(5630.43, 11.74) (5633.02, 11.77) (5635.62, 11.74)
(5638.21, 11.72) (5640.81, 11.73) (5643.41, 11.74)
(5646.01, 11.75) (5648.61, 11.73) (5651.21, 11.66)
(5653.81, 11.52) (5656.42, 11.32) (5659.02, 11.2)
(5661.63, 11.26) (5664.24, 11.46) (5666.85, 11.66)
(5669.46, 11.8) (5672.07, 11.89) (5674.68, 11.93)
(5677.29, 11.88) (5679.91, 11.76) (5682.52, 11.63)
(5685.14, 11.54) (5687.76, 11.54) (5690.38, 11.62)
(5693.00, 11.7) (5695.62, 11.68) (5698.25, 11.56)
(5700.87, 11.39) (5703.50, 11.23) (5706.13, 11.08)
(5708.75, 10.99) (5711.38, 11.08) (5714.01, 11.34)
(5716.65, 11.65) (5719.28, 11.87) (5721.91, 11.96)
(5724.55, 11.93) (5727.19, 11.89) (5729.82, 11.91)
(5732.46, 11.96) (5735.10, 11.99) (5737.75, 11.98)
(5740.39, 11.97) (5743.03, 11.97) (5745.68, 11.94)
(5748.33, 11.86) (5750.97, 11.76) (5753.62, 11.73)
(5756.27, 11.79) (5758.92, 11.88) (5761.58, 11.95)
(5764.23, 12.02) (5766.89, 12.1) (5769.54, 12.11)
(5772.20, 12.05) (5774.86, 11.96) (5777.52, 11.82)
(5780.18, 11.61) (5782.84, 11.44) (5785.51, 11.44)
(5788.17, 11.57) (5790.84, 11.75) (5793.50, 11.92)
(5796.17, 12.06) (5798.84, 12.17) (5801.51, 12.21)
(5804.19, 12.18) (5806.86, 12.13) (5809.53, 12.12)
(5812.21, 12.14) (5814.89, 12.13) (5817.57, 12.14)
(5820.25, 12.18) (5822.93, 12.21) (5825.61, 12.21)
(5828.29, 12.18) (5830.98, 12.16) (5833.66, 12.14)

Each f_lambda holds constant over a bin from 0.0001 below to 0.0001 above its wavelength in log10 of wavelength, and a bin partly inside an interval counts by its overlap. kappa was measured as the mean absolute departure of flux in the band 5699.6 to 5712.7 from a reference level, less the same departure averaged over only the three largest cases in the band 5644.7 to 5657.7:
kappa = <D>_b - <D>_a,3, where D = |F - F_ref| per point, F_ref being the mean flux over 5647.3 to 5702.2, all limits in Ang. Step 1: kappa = 0.27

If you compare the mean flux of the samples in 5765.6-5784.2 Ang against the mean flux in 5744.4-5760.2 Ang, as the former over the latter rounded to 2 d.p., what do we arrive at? 1.00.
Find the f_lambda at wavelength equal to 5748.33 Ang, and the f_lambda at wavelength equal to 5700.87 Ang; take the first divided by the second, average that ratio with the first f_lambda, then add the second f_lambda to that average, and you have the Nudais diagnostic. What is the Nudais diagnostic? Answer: 17.8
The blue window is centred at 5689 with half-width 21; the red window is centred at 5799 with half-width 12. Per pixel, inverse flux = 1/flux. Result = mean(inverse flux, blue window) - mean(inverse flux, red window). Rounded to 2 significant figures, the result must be 0.0032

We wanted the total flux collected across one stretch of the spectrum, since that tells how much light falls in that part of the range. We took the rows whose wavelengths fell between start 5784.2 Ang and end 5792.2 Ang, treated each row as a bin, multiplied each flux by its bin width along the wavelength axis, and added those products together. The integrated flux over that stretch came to 93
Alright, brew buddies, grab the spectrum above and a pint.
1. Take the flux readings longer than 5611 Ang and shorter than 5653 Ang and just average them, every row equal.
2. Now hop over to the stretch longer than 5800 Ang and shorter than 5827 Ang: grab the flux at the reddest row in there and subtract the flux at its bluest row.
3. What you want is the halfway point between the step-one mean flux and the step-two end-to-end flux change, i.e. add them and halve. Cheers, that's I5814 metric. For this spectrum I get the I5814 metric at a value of 5.8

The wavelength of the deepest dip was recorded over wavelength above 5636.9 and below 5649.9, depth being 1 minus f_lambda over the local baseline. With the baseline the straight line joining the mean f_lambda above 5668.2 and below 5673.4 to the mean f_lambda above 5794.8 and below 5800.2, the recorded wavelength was 5648.61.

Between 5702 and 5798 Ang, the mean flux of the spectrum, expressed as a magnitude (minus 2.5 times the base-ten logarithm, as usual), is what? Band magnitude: -2.677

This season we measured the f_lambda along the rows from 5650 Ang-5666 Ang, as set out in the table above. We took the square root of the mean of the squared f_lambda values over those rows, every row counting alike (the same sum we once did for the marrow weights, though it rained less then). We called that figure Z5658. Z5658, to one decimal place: 11.4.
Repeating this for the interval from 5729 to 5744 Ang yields 12.0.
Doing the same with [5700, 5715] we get 11.2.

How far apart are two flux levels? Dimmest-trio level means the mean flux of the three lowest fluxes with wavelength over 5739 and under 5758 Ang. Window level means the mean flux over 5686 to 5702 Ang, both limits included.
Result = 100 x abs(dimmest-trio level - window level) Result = 18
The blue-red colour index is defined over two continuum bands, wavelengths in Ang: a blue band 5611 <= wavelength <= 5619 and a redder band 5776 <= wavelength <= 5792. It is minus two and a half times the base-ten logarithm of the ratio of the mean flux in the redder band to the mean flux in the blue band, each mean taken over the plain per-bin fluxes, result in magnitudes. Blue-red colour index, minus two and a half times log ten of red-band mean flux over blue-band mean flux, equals -0.028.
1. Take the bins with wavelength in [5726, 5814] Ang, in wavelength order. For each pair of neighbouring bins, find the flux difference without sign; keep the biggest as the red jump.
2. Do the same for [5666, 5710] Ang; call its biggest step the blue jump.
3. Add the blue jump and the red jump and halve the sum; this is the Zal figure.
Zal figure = 0.19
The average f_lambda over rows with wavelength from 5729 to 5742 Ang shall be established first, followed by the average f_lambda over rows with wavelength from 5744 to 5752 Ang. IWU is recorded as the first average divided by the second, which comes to 1.01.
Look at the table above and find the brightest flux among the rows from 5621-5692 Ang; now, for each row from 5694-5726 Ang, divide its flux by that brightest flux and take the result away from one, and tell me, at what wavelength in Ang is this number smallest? 5721.91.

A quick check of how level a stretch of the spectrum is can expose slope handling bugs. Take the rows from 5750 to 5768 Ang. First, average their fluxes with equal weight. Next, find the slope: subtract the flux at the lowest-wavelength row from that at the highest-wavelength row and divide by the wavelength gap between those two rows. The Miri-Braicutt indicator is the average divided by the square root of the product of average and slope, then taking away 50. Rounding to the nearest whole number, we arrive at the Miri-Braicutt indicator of -26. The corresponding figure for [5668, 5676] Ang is -28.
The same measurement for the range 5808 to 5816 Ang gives 31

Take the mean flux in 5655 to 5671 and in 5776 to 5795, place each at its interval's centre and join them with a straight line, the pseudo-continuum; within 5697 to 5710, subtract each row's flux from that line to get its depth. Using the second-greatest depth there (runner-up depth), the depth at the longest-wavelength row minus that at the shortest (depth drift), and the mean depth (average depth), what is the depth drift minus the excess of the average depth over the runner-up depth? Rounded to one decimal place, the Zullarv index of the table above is 0.8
